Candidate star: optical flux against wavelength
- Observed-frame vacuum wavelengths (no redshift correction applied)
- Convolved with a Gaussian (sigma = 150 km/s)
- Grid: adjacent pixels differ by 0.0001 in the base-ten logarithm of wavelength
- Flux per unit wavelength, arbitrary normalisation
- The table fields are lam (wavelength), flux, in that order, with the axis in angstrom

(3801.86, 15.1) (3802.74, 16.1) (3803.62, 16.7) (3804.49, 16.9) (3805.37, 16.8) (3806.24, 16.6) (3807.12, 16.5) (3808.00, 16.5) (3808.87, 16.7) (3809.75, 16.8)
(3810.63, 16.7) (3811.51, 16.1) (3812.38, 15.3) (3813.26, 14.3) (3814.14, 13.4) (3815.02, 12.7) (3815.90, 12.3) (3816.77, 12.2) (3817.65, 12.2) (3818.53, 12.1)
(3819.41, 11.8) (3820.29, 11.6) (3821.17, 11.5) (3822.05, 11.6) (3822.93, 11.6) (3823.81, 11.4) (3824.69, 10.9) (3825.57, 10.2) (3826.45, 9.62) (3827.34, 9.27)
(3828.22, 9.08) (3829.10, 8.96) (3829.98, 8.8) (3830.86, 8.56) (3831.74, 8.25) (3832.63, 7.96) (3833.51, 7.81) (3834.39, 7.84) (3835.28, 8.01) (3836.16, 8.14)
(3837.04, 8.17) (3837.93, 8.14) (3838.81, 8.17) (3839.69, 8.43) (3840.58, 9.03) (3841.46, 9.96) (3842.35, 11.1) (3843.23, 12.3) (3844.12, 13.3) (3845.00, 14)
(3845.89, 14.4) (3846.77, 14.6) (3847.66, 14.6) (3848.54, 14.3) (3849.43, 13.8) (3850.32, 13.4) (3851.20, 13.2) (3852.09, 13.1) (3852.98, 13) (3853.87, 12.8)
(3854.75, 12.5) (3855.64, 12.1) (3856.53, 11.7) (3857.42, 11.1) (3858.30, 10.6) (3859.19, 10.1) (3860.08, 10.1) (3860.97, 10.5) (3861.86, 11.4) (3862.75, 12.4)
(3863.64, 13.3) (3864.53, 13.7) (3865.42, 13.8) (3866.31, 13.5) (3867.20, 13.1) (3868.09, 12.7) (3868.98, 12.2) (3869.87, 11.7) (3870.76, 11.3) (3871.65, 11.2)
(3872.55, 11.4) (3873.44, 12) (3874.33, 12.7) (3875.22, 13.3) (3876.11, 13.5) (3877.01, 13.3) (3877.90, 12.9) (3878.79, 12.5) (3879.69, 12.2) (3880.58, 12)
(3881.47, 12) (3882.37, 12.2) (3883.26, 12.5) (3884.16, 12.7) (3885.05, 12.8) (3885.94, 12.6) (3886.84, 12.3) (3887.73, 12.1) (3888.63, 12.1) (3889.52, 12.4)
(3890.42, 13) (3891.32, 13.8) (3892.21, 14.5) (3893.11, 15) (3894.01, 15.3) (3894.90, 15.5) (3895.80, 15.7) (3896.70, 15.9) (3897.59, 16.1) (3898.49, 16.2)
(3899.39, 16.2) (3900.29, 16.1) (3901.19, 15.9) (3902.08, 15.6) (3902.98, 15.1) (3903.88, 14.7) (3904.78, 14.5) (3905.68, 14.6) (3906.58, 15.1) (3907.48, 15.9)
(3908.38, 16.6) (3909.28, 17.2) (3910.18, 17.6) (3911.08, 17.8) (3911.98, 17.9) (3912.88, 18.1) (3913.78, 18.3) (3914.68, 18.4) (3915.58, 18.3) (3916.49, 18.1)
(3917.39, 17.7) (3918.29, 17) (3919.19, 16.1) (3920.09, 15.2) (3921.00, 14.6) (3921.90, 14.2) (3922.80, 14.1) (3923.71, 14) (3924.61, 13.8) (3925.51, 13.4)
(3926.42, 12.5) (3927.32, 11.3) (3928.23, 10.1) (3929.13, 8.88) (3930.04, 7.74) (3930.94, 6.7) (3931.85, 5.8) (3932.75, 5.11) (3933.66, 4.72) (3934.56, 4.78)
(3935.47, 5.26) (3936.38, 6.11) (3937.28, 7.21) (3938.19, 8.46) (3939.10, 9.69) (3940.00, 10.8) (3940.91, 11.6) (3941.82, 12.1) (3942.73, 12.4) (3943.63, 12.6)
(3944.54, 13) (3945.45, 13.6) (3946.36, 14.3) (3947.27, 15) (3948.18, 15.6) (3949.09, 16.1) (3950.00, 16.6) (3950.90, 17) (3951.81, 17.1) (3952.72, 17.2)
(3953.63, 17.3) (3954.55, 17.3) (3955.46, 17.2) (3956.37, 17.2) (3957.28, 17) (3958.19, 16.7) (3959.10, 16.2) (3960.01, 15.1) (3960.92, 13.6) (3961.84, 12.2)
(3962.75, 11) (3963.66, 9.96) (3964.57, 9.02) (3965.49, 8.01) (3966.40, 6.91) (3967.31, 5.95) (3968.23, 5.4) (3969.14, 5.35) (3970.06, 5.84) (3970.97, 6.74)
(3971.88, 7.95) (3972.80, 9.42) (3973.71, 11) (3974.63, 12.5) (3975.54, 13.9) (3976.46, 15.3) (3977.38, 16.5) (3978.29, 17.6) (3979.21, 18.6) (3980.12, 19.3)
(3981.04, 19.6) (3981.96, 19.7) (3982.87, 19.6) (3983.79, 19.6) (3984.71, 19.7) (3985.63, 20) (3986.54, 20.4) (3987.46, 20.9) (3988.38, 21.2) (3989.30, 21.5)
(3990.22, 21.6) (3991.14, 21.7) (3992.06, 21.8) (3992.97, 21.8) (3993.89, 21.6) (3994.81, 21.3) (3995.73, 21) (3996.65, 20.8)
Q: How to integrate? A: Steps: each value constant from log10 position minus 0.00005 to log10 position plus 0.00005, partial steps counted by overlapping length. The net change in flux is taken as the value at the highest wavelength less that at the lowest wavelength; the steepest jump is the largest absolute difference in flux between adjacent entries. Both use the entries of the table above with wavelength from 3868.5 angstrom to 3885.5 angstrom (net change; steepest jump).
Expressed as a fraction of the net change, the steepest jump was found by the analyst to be 1.2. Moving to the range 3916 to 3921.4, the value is -0.3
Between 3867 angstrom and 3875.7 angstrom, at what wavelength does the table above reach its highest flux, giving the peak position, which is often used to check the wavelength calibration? 3875.22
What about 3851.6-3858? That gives 3852.09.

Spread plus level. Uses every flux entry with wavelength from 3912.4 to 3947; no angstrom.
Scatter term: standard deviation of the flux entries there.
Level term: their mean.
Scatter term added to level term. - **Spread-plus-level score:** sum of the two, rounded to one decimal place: 16.3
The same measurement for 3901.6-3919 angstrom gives 18.2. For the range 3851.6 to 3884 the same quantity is 13.2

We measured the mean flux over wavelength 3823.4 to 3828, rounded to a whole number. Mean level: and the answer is 10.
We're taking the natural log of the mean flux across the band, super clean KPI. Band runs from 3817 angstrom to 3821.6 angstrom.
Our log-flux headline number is 2.47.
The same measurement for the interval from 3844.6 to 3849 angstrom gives 2.67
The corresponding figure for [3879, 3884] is 2.50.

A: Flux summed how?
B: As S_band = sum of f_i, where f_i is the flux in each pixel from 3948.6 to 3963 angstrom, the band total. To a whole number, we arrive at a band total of 255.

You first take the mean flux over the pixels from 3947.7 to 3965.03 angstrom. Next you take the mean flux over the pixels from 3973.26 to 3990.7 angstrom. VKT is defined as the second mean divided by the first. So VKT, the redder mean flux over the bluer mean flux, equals 1.20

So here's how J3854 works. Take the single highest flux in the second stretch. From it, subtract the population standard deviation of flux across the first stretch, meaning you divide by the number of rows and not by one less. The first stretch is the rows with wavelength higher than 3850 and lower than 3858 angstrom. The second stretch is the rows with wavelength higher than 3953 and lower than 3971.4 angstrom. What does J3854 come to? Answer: 16.6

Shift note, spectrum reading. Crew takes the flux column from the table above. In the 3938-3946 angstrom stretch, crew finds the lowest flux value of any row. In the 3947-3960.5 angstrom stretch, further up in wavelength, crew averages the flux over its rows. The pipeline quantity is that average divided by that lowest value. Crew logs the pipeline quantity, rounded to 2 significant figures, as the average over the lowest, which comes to 2.0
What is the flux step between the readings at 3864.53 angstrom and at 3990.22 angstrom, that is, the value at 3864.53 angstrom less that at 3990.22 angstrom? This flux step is -8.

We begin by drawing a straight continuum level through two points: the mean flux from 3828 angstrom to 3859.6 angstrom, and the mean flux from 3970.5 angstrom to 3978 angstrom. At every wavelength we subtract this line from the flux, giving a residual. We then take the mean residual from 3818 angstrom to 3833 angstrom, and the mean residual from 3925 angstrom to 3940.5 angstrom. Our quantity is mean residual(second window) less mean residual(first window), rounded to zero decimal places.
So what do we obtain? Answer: -3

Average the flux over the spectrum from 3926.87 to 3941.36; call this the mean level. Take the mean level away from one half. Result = -7.3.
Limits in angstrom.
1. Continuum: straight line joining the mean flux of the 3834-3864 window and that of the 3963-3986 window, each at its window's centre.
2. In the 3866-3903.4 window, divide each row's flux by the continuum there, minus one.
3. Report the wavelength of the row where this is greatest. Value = 3898.49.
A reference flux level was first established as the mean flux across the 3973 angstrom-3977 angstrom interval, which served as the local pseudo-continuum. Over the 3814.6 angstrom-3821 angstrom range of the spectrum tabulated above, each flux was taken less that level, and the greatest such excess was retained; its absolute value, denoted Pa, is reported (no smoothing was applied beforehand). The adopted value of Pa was 0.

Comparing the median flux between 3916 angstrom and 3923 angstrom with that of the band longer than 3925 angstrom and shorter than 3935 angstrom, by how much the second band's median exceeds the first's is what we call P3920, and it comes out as -8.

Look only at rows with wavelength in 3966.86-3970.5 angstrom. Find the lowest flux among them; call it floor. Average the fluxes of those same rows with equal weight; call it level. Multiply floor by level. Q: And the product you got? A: 30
